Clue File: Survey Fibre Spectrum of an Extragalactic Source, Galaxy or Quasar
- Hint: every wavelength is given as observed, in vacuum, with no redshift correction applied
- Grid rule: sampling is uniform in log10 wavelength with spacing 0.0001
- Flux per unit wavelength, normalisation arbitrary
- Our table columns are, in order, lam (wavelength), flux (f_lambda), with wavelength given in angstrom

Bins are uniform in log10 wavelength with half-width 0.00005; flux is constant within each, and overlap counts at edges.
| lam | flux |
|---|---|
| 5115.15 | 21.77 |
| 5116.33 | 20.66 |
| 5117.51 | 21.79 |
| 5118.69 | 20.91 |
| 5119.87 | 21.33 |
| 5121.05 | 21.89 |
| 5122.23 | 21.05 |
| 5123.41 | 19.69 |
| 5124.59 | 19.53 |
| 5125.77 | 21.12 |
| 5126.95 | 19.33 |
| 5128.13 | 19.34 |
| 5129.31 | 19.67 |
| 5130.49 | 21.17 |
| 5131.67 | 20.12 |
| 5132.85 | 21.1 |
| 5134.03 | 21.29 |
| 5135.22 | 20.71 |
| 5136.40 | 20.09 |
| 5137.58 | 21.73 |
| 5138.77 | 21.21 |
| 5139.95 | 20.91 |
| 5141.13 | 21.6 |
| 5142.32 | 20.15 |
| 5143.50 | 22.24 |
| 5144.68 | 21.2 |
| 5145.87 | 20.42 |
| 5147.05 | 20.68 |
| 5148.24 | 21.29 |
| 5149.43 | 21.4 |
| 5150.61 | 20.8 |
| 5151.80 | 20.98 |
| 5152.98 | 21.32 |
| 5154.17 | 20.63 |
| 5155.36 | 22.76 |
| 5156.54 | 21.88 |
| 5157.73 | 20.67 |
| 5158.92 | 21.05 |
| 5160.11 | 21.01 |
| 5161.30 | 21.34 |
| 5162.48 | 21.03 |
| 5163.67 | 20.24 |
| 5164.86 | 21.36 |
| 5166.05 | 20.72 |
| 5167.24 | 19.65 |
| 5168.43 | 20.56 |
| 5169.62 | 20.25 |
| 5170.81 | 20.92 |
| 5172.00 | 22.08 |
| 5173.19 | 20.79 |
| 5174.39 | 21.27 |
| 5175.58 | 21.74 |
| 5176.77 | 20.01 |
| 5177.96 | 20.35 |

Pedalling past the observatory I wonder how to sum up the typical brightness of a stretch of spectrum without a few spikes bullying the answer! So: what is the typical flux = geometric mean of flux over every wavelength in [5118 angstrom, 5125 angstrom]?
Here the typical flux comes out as 20.7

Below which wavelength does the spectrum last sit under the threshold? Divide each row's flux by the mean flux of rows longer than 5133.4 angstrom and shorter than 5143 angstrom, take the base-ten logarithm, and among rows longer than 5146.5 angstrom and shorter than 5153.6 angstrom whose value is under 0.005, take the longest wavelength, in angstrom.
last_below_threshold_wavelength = 5151.80 angstrom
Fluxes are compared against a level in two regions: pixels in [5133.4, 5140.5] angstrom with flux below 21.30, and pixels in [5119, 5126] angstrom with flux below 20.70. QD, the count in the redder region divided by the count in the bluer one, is 2.5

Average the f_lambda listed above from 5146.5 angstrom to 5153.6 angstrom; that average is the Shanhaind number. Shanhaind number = 21.1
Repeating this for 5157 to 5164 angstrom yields 20.9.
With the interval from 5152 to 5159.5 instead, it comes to 21.4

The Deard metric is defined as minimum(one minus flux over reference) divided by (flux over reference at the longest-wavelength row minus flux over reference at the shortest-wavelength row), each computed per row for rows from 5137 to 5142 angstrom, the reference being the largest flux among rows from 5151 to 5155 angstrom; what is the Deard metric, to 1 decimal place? 3.2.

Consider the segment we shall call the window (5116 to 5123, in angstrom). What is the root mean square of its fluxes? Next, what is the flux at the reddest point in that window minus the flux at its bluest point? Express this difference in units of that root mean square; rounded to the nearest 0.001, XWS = 0.018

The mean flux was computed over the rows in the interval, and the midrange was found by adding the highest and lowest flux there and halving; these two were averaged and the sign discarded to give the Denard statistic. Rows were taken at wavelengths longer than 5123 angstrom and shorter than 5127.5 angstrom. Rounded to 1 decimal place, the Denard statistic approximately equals 20.1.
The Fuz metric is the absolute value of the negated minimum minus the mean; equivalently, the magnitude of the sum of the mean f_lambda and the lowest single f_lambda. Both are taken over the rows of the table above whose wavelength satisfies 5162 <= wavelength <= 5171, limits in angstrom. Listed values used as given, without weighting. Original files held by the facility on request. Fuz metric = 40.2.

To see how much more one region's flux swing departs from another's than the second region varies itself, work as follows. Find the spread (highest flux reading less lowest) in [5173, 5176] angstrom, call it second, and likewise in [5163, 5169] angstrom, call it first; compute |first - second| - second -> -0.2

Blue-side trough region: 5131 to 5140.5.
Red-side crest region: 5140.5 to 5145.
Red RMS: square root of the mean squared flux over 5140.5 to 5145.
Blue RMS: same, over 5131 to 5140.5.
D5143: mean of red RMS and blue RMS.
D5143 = 21.1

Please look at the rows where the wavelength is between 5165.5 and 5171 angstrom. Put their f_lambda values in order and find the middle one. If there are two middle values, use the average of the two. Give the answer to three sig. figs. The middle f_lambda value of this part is 20.6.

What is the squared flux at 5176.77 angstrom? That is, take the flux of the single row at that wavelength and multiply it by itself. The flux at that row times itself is 400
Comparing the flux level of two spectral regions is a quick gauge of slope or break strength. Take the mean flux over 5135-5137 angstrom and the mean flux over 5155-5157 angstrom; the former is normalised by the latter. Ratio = 0.91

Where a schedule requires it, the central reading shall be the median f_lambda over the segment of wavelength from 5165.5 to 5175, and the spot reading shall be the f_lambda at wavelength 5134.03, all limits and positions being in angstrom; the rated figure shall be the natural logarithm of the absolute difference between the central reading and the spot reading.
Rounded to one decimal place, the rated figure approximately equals -0.6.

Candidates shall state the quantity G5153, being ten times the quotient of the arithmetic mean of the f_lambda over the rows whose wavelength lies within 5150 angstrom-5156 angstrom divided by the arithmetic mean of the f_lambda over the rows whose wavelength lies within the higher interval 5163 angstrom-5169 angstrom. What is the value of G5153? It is 10.4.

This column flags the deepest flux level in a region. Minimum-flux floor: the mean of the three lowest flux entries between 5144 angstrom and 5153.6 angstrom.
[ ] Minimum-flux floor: 20.6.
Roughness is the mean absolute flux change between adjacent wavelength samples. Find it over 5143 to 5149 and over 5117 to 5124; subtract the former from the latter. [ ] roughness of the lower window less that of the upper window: 0.14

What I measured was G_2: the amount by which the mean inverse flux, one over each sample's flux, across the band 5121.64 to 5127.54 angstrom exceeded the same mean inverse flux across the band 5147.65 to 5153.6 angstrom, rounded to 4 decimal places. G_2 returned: 0.0024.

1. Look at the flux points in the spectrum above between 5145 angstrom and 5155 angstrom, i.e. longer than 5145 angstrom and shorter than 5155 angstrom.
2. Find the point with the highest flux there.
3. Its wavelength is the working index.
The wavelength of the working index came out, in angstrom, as 5149.43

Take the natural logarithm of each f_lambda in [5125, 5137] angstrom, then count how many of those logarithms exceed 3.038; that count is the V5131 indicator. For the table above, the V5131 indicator 4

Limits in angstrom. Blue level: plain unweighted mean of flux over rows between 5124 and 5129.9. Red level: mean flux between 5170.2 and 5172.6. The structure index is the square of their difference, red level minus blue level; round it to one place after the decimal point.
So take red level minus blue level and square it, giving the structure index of 2.9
